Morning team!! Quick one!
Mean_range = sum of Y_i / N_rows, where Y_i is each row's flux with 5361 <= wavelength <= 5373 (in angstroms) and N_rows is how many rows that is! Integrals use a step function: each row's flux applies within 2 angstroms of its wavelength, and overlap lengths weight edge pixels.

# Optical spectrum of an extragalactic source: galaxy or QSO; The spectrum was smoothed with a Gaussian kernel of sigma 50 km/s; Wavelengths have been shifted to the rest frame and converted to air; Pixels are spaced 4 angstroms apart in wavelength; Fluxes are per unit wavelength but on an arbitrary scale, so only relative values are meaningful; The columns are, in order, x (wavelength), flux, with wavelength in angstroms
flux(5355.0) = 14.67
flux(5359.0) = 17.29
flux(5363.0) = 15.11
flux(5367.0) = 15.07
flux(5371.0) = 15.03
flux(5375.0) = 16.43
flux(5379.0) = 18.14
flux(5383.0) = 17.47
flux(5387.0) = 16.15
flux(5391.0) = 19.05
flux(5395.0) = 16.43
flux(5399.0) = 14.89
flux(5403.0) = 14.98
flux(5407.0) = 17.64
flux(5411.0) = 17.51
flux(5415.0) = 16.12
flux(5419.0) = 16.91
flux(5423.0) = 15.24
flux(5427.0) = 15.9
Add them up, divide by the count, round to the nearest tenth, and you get 15.1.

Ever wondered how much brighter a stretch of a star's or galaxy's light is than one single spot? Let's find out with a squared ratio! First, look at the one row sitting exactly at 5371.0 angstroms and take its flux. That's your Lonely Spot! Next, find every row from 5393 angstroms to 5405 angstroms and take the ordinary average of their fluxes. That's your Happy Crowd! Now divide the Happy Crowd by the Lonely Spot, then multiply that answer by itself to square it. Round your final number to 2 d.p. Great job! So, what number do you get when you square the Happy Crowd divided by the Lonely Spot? 1.05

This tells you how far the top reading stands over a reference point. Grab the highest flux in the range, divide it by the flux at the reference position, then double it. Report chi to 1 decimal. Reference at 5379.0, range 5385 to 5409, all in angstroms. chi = 2.1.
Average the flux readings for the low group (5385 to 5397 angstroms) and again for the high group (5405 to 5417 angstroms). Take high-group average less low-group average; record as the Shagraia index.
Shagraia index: -0.1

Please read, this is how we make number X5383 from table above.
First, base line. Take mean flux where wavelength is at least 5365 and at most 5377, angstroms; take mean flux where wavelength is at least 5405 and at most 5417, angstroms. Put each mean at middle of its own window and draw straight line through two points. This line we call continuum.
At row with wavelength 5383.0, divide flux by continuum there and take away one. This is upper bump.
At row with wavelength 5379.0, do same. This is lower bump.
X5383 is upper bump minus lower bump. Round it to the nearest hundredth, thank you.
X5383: -0.05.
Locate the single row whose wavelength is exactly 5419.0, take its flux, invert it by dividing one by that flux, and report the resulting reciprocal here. 0.0591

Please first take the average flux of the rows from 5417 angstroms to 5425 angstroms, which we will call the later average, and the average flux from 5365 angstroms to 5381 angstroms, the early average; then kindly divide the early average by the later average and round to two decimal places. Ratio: 1.01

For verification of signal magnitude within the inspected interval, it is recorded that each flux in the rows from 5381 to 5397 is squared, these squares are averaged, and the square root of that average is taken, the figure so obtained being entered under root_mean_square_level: 17.3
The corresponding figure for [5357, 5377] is 15.8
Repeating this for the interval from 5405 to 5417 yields 17.1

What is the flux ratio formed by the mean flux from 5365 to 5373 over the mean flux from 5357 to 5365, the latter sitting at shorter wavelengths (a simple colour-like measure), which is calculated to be 0.93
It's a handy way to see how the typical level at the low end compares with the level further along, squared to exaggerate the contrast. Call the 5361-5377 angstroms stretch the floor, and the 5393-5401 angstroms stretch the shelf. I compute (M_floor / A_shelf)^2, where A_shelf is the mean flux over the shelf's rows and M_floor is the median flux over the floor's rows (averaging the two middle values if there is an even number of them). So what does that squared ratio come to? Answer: 0.93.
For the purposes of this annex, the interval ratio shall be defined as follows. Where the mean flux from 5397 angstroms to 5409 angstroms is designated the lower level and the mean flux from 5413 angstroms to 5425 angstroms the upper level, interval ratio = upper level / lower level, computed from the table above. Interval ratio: 1.02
